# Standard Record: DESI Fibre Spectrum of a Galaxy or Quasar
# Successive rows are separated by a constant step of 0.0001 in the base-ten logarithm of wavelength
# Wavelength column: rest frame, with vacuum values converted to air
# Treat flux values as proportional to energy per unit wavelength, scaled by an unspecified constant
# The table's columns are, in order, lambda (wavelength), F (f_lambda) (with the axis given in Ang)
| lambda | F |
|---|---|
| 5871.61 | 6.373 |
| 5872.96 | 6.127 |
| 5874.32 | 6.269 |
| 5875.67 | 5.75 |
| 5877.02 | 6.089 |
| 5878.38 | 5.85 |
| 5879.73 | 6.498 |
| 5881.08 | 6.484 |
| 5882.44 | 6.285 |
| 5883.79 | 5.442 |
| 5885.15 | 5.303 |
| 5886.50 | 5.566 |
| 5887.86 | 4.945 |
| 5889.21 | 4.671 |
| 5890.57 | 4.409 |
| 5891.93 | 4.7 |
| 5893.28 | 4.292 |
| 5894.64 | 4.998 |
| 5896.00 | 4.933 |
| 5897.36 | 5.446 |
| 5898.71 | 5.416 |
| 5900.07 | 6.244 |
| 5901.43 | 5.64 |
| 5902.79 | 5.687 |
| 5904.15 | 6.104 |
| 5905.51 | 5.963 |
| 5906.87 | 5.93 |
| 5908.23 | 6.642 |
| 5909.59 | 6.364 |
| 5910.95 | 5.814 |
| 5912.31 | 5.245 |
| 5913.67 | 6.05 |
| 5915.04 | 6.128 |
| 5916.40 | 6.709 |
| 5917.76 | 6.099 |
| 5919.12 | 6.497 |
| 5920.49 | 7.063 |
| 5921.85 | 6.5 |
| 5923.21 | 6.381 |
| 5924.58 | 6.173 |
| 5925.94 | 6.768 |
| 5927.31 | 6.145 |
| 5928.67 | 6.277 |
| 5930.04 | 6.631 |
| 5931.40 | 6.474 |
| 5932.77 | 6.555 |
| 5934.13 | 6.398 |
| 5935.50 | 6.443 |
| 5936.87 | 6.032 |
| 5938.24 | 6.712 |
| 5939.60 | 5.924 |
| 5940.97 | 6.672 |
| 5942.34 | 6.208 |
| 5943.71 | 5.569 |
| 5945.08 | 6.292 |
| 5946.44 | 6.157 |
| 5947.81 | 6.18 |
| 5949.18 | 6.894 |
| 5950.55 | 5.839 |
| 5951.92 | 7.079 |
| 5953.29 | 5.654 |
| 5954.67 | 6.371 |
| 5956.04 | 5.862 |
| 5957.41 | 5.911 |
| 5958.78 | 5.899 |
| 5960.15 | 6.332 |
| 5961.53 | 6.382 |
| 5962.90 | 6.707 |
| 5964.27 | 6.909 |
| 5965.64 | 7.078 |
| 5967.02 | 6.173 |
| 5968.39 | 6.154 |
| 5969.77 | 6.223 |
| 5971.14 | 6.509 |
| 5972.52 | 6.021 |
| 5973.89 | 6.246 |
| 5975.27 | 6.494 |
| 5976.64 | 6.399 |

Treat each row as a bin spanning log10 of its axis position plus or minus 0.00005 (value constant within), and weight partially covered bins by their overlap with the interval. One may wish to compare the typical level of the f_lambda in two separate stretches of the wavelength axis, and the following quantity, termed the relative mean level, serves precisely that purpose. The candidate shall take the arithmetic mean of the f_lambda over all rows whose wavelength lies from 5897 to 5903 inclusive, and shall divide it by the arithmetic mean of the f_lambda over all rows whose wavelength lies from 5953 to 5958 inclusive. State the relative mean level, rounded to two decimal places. 0.96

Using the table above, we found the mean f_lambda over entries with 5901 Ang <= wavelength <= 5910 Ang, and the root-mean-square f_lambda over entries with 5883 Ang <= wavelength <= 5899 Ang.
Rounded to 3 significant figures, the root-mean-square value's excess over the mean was -1.02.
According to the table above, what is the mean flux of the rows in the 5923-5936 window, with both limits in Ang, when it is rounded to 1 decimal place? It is 6.4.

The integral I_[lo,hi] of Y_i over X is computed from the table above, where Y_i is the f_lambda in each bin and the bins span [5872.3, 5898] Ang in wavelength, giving 141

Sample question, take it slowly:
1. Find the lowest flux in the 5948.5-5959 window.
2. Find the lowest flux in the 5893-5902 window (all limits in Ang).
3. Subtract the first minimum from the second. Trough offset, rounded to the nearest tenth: -1.4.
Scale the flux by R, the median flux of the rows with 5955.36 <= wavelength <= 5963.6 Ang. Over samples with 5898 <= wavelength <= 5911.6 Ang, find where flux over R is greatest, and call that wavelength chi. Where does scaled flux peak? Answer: 5908.23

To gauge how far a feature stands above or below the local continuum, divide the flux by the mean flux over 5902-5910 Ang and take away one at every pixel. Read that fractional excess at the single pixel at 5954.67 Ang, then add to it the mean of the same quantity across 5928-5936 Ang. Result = 0.10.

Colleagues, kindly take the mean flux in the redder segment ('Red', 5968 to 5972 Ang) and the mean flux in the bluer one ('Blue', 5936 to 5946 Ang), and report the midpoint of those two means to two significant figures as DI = 6.2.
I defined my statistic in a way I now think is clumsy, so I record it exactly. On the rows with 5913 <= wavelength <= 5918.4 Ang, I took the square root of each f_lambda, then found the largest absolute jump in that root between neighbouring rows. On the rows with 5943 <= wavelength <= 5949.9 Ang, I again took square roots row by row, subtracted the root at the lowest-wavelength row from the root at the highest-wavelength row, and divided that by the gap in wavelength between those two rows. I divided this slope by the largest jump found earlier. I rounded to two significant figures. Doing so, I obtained 0.40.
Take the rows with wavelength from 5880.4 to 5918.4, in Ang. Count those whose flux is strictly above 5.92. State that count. 12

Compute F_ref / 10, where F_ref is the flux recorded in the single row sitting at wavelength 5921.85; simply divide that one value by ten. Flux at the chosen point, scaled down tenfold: 0.650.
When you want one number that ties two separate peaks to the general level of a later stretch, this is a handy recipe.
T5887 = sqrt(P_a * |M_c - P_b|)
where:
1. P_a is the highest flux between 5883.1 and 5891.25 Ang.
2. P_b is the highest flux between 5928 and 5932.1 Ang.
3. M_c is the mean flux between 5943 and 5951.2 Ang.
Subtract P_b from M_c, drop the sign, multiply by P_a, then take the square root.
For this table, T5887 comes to 1.6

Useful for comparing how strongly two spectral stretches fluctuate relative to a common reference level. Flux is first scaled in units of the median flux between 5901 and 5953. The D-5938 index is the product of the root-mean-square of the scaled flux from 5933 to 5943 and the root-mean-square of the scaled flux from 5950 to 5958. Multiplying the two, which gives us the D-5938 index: 1.00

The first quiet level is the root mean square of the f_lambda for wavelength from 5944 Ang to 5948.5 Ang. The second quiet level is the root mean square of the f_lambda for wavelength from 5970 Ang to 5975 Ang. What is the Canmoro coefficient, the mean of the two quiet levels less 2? 4.24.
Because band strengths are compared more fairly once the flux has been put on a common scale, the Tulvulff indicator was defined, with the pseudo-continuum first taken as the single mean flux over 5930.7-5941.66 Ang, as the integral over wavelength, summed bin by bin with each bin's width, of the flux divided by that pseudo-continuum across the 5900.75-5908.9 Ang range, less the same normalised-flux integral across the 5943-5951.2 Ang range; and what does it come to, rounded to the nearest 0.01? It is -0.26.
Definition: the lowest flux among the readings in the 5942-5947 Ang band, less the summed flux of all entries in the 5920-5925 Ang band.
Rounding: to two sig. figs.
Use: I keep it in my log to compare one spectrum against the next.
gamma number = -21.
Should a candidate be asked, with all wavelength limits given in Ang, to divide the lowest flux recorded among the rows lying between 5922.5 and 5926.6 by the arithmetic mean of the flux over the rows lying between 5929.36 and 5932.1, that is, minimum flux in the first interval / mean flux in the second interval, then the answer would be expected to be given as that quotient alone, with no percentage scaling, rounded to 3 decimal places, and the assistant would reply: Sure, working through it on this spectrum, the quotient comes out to 0.942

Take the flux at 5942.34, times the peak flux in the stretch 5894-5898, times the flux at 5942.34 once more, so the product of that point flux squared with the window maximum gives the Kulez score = 210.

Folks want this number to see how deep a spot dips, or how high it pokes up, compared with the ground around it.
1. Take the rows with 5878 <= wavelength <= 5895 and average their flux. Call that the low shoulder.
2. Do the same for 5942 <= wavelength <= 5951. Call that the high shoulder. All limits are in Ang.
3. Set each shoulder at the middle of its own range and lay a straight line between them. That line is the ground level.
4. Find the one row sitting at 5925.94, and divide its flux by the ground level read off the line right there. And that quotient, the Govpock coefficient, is 1.15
